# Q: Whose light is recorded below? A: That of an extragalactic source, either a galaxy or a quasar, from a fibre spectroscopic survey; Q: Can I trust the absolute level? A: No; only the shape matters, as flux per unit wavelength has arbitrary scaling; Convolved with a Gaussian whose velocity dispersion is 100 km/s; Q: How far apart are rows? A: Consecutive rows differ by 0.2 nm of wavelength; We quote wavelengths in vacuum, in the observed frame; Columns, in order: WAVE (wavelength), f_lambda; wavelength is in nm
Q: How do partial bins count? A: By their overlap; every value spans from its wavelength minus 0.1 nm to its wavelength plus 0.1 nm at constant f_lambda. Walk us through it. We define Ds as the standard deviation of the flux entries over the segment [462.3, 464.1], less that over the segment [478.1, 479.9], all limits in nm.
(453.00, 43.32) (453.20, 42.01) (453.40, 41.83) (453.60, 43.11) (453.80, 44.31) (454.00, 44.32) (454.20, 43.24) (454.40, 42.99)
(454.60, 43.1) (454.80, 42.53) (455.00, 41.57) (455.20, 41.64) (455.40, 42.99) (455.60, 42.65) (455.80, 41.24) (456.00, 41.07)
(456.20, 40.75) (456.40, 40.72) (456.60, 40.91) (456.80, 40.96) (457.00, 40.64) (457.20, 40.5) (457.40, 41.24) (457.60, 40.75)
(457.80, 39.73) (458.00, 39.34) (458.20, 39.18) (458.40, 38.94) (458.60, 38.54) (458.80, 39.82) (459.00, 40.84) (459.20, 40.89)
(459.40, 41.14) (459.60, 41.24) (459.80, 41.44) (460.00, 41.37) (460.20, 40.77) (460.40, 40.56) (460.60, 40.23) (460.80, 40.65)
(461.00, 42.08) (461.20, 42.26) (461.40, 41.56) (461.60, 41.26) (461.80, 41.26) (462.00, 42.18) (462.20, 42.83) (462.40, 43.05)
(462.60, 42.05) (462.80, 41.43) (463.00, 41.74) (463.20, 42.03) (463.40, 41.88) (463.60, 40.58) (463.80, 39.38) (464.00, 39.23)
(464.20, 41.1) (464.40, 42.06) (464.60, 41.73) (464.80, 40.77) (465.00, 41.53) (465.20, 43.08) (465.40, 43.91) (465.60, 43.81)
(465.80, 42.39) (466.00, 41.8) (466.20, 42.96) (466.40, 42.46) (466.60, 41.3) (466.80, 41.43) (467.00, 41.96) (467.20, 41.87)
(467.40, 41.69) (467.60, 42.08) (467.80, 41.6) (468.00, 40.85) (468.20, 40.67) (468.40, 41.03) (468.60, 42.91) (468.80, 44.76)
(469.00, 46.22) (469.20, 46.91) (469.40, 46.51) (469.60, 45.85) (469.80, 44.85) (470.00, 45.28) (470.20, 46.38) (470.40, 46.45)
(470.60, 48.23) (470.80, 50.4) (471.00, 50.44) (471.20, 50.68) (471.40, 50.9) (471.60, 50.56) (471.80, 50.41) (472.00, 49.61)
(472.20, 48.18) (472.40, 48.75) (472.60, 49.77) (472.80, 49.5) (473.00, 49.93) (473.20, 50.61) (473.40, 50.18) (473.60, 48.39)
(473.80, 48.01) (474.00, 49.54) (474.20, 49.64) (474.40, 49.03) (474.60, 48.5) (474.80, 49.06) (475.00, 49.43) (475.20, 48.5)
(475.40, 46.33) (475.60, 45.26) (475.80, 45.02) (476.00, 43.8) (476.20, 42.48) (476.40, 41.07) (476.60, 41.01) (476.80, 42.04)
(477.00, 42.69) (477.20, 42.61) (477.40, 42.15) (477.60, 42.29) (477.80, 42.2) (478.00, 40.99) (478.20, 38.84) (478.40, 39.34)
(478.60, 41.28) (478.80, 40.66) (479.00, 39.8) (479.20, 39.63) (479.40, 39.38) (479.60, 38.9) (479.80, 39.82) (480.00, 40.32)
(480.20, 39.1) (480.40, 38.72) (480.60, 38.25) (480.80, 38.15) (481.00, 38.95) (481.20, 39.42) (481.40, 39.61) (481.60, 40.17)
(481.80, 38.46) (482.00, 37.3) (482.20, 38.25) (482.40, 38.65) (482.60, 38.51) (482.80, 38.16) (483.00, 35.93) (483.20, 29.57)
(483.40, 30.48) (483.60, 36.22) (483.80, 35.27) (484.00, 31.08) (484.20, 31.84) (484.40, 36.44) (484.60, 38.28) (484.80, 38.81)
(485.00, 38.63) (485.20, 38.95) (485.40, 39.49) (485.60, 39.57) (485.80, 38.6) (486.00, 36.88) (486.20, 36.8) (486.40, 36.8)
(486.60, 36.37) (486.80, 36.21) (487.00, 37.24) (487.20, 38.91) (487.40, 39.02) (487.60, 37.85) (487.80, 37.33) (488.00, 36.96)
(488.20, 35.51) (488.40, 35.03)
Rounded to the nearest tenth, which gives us 0.5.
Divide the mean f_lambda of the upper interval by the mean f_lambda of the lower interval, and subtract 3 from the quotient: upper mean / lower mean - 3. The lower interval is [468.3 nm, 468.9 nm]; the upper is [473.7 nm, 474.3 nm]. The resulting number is -1.86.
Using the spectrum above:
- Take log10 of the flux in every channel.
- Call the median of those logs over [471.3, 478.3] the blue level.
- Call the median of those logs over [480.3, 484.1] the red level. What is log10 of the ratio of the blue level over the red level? 0.027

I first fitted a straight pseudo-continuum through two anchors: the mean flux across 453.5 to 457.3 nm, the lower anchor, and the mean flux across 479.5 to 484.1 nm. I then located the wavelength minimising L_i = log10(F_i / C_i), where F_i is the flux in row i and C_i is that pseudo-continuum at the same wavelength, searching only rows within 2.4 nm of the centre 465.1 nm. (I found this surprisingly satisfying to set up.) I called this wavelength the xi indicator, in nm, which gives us 464.00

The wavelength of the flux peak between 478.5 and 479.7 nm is 478.60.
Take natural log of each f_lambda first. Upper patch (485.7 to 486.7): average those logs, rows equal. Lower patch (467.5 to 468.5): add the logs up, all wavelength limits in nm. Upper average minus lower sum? -14.98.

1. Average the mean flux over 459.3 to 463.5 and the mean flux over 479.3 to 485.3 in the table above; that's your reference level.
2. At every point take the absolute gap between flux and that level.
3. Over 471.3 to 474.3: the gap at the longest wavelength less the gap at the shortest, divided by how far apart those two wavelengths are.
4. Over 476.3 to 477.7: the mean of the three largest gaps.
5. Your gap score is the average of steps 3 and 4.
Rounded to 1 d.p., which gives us 1.3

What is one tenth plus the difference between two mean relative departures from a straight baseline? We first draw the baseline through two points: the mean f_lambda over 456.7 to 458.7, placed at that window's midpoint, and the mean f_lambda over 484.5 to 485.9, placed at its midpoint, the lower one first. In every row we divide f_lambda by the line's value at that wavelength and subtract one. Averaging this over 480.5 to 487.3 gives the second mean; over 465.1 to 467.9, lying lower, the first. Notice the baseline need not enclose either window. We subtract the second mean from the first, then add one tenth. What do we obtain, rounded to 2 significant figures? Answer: 0.21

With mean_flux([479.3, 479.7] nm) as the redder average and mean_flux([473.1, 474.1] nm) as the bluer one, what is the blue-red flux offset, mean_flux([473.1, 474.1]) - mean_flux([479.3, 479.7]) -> 10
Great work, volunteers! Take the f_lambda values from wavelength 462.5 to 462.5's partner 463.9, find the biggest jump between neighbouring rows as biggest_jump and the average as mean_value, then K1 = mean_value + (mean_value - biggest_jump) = 81.3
